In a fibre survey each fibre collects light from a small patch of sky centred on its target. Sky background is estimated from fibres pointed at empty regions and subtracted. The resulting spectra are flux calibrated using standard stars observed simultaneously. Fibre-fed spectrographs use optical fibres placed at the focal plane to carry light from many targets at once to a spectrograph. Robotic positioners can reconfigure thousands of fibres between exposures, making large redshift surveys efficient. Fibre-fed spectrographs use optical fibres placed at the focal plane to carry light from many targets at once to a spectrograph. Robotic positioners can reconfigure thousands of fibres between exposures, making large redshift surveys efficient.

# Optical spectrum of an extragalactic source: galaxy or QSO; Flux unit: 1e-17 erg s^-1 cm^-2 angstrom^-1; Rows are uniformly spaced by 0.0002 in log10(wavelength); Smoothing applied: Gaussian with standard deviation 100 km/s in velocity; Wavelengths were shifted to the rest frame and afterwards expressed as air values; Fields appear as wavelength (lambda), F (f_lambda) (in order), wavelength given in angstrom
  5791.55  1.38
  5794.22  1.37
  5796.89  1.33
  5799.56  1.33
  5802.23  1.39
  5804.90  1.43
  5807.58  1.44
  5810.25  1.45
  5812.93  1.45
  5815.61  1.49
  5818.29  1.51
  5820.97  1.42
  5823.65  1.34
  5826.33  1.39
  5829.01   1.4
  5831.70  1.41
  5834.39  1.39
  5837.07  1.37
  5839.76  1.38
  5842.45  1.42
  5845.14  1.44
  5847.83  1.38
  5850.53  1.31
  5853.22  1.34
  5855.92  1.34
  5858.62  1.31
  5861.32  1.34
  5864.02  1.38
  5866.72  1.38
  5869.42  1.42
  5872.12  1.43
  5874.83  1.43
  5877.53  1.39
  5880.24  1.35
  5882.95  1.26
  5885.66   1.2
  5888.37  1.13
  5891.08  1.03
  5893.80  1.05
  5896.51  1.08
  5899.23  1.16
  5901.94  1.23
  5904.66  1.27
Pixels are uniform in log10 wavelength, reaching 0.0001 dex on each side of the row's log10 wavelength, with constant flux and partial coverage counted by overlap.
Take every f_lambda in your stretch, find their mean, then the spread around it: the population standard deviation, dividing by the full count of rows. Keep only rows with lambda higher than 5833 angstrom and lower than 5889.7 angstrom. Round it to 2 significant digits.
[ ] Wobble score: 0.076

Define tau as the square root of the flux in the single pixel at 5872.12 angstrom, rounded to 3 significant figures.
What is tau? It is 1.20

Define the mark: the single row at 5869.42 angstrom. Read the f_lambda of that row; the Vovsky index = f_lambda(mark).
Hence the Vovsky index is 1.42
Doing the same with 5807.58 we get 1.44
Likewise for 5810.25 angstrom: 1.45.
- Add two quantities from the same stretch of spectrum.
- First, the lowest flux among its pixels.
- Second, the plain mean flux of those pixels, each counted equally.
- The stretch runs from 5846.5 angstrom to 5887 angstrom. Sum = 2.55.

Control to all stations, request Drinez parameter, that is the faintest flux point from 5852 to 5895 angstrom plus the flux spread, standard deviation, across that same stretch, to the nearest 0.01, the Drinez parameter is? 1.16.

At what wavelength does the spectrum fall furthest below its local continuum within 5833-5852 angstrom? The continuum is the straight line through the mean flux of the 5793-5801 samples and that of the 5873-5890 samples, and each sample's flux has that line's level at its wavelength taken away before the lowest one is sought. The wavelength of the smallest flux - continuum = 5850.53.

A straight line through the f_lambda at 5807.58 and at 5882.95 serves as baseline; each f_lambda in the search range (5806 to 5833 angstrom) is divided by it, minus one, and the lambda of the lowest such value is 5823.65 angstrom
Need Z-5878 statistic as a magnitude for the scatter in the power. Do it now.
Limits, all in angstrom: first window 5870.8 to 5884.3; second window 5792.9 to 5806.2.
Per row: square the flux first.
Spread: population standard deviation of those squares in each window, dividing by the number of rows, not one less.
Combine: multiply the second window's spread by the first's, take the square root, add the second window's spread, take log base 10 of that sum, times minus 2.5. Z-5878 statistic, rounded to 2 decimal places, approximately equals 1.56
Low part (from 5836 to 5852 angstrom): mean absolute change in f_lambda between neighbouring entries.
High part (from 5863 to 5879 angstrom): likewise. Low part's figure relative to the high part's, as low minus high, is 0.02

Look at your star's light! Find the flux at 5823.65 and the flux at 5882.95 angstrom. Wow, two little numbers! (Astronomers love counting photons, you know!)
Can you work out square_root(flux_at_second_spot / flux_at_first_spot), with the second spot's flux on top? 0.970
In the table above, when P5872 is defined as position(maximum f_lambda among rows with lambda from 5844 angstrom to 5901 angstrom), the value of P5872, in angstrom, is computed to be 5845.14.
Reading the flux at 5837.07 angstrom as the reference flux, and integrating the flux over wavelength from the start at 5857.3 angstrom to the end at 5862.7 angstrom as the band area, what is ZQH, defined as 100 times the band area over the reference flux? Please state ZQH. 522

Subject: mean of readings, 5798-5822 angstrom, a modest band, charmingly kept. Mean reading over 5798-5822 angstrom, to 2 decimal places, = 1.43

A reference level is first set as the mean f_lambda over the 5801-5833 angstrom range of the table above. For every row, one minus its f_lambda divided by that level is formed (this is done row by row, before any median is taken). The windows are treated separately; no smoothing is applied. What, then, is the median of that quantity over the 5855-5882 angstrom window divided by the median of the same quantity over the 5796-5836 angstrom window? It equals 2.8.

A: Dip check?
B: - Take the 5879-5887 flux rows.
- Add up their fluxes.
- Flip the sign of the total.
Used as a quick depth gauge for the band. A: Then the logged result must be -3.81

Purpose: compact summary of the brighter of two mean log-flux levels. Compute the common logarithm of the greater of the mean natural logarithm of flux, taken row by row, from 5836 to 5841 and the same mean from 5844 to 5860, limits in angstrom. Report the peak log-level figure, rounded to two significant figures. -0.50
